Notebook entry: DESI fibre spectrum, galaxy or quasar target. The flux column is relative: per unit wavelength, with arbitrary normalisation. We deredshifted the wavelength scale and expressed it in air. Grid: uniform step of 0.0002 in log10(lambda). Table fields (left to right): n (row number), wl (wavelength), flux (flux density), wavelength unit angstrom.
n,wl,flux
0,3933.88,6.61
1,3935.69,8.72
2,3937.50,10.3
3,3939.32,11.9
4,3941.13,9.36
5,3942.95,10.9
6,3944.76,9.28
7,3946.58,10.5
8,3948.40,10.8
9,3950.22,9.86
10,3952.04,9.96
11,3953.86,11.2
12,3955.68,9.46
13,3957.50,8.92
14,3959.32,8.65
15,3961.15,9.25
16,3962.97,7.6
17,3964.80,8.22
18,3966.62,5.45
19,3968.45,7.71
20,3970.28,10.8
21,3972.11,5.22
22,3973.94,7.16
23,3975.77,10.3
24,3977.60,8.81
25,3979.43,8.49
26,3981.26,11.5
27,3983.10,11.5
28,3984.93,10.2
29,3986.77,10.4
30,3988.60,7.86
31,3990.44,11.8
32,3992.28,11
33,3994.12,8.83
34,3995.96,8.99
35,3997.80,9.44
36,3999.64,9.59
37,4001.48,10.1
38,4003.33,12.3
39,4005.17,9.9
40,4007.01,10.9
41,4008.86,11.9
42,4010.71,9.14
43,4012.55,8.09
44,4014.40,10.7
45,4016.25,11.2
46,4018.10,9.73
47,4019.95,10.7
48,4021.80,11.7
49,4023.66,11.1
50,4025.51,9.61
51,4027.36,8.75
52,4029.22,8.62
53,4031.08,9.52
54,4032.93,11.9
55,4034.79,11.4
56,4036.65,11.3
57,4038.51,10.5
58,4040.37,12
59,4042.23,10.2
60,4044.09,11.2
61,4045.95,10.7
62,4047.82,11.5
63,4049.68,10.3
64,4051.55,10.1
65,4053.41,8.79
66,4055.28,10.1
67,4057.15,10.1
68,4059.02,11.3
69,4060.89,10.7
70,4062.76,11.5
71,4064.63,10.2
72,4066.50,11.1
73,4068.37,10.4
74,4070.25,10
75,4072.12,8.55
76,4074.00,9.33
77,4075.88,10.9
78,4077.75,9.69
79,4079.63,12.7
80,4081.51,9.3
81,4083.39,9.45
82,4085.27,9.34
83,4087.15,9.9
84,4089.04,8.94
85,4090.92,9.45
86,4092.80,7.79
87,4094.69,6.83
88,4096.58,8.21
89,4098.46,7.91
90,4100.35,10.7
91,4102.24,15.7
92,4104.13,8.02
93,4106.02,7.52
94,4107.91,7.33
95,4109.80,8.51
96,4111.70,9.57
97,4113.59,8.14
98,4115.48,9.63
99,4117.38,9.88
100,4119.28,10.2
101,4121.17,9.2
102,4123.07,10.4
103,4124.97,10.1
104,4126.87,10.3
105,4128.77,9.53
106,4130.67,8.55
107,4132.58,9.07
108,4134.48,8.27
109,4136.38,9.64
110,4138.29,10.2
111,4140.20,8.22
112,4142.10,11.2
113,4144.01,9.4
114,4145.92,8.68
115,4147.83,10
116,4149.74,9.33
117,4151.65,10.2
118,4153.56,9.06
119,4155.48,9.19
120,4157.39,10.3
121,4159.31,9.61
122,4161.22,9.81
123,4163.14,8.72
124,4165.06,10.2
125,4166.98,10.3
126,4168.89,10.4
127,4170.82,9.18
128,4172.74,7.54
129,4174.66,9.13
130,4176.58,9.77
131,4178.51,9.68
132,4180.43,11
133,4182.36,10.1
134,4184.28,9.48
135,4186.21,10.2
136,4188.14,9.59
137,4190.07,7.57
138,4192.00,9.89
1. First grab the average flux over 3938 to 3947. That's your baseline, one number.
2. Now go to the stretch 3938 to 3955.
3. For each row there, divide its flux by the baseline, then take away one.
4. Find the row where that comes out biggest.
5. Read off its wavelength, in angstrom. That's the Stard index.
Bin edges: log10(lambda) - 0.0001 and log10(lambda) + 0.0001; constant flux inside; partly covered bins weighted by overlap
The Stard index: 3939.32 angstrom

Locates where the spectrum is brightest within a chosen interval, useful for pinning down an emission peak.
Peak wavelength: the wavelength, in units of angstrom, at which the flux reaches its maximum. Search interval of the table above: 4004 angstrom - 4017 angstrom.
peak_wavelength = 4008.86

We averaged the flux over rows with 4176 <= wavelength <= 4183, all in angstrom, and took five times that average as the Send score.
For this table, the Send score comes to 51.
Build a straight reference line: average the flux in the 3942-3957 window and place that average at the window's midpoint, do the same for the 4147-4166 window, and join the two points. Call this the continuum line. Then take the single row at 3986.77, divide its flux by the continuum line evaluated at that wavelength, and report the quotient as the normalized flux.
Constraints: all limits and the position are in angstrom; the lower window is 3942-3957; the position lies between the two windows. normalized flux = 1.03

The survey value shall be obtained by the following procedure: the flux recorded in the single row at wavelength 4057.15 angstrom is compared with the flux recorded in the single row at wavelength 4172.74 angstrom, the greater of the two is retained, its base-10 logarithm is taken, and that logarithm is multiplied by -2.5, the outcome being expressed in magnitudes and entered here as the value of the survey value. -2.51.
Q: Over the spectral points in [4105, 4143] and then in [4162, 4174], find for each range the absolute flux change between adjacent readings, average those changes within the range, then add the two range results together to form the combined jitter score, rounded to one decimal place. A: 1.9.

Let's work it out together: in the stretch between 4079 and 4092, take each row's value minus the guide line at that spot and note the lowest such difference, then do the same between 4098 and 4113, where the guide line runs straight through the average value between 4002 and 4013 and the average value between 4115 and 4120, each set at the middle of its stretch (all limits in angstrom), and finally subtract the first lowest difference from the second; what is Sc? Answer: -1.5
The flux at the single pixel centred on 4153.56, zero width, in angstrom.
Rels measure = 9.06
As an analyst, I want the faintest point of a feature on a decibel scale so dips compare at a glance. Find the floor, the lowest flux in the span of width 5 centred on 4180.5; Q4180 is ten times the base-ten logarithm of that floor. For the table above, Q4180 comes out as 9.9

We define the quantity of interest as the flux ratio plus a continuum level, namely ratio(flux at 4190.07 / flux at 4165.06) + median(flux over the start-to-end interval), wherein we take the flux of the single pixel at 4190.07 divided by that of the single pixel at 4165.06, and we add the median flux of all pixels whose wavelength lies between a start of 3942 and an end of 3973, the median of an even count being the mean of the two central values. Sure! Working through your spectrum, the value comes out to 10.0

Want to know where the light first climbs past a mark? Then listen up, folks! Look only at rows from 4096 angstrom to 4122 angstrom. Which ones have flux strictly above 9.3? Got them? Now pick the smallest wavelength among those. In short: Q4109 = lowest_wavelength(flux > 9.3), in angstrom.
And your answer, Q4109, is 4100.35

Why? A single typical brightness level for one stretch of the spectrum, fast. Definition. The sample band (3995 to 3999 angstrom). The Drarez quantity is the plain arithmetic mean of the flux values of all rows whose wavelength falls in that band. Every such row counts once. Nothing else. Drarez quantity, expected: 9.2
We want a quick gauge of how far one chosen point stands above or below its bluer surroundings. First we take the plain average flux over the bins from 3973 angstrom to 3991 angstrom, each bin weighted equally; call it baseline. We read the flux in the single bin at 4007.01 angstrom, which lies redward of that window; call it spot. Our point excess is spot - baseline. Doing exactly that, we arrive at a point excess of 1.1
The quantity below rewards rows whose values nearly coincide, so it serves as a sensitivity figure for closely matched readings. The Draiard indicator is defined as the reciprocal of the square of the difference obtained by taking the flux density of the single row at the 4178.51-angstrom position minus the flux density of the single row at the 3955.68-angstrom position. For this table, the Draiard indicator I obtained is 20.7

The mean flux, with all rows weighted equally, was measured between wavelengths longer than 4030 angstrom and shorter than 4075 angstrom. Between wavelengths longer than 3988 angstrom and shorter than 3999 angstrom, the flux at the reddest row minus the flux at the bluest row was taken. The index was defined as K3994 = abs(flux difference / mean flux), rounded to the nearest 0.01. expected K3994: 0.15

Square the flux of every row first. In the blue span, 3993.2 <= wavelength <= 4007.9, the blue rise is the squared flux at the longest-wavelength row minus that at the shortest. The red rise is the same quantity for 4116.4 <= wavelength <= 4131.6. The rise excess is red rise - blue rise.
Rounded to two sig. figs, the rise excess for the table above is -65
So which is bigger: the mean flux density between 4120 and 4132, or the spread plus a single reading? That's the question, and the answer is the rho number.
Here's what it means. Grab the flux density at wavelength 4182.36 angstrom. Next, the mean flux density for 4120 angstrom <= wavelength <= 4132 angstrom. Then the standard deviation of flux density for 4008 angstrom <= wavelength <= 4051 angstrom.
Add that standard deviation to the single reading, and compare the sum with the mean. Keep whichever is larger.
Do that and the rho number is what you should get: 11.2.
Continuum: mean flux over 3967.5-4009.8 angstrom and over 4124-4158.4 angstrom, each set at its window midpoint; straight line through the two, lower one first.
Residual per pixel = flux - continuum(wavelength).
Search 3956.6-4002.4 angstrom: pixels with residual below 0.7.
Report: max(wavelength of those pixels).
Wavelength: 4001.48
